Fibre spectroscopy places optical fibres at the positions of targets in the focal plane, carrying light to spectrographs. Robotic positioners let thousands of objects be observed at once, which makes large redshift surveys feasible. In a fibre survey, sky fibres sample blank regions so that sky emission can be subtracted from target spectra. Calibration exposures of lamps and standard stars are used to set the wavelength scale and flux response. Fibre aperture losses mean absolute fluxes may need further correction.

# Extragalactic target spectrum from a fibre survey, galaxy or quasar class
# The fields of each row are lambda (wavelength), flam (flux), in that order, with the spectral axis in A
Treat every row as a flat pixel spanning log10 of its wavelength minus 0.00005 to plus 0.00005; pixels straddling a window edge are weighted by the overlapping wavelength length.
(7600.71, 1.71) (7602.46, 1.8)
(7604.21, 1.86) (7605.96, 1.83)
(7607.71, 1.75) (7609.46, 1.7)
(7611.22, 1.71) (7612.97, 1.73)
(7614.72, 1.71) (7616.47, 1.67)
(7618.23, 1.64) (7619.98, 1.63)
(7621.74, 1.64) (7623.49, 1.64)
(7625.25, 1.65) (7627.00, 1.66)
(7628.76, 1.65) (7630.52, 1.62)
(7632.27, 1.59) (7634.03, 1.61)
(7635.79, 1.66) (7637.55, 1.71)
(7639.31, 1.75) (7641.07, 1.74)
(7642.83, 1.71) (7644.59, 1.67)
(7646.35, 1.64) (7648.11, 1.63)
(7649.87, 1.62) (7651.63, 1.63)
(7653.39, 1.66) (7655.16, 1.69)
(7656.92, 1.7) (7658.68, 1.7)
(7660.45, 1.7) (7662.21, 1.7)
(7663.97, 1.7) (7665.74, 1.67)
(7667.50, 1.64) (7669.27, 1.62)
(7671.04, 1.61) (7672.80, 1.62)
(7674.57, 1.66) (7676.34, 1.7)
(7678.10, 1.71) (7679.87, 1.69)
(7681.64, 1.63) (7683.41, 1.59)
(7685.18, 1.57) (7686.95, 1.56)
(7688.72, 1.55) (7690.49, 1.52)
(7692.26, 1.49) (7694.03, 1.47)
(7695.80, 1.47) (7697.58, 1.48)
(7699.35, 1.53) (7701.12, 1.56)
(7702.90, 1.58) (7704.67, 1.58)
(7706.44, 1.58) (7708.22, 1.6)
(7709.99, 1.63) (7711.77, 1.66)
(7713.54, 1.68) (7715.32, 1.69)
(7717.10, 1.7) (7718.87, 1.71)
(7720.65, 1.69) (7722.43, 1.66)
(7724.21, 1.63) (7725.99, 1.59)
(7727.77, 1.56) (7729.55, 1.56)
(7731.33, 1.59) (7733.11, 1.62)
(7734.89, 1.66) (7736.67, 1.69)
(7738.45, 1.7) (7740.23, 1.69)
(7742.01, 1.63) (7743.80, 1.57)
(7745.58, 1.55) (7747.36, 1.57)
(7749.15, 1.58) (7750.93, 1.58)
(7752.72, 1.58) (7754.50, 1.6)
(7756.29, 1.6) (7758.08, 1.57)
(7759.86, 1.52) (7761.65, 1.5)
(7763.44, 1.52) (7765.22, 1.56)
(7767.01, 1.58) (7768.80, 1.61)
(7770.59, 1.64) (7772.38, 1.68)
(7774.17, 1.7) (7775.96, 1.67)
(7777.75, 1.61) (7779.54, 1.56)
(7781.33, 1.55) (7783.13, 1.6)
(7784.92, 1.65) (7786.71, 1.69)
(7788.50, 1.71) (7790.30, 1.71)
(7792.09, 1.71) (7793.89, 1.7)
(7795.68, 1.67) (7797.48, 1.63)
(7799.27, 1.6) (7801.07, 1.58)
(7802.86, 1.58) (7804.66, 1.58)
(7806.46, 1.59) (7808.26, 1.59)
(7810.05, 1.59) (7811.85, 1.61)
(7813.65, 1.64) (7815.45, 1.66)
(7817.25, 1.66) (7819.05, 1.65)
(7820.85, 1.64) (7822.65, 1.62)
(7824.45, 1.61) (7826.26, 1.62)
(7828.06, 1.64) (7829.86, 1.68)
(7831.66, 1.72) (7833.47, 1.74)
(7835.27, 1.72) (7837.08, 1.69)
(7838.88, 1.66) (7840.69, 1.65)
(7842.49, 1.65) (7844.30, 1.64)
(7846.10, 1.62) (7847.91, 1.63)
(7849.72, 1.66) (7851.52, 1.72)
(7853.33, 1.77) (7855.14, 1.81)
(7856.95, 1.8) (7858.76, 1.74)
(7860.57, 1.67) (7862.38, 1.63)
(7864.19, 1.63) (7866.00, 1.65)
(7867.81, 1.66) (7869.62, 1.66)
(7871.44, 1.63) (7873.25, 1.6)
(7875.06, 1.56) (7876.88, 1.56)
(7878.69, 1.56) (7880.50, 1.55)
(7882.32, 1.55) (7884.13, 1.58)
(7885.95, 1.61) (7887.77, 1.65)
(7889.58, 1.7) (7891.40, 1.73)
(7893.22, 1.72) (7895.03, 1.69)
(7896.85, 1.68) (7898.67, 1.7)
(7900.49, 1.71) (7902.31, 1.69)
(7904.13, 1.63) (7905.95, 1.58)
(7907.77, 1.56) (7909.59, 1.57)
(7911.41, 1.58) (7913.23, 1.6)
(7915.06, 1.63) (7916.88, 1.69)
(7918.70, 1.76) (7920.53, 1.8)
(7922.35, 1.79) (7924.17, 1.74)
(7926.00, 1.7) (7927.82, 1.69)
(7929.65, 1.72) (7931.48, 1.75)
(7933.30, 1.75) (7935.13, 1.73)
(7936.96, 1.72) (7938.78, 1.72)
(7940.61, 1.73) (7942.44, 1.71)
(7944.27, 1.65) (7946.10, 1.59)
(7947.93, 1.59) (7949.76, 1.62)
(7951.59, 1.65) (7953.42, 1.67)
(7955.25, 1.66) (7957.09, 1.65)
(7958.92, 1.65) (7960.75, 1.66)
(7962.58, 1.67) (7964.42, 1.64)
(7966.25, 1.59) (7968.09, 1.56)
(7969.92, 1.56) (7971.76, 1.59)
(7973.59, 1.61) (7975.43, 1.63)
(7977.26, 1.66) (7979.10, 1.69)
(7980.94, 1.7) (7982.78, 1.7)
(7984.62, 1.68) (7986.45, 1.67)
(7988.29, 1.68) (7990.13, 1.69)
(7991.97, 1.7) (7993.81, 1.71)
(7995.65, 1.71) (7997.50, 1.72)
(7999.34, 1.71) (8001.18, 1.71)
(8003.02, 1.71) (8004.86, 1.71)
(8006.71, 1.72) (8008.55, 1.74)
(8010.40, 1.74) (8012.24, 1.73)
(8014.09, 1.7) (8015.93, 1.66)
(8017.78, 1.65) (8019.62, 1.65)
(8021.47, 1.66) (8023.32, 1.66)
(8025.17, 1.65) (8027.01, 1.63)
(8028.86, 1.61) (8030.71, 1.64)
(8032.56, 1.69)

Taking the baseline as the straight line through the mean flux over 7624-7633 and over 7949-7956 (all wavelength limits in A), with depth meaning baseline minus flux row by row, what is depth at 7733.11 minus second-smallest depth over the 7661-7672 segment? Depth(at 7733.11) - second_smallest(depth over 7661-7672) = 0.08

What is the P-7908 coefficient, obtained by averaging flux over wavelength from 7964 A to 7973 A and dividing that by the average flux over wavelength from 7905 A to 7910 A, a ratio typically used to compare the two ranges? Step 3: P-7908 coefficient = 1.01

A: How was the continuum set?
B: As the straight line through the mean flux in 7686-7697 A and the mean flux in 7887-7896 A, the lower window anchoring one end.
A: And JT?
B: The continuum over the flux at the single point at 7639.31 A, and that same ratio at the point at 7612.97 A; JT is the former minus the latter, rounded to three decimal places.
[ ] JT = 0.005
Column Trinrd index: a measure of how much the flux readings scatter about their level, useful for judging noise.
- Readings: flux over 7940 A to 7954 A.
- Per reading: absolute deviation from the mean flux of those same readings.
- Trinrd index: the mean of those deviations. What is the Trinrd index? 0.039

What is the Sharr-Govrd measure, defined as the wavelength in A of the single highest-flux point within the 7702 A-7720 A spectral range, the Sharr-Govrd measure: 7718.87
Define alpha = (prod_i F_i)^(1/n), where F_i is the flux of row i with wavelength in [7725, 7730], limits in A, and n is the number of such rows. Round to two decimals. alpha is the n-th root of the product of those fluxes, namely 1.57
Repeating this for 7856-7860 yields 1.77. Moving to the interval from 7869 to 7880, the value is 1.59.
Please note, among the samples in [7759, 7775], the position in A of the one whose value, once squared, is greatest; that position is 7774.17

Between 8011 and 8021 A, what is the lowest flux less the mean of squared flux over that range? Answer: -1.17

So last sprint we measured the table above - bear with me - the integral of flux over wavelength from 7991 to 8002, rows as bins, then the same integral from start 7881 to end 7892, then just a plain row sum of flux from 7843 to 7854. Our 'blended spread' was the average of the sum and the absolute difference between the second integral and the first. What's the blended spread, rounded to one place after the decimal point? 5.5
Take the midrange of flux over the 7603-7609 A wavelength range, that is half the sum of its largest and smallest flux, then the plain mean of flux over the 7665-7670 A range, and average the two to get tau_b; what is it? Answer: 1.72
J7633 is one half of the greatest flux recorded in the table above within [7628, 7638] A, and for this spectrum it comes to 0.855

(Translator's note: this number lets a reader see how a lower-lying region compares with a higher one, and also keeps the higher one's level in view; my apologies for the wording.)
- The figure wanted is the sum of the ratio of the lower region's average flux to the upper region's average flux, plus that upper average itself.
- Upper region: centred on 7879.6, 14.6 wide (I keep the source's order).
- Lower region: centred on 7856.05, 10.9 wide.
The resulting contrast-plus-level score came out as 2.69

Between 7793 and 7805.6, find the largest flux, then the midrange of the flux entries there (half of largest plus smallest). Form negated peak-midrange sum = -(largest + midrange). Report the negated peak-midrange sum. -3.34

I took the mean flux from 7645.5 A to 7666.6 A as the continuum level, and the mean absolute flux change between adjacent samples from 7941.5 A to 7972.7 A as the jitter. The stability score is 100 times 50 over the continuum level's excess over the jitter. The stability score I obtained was 3037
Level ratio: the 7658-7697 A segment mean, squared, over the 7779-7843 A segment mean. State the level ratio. 1.59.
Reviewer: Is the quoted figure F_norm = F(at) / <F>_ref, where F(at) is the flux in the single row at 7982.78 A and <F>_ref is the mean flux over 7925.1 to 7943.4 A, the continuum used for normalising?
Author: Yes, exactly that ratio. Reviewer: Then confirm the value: 0.99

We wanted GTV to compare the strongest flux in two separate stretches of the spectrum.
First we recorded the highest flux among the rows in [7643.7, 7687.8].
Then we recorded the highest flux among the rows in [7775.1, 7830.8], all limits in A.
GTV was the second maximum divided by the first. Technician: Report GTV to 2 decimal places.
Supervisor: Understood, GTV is 1.00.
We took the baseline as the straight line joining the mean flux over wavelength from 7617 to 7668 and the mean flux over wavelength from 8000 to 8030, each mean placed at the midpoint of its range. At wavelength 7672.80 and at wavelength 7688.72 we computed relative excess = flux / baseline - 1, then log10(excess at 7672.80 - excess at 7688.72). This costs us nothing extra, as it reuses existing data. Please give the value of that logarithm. -1.37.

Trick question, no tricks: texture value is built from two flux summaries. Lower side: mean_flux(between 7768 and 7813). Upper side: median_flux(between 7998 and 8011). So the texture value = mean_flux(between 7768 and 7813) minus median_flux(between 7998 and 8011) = -0.08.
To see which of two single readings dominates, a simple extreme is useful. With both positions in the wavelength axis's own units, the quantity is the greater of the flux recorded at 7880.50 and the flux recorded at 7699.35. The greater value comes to 1.55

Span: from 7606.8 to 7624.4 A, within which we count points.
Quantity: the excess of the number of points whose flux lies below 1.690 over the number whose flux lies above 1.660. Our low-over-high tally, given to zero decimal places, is -1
